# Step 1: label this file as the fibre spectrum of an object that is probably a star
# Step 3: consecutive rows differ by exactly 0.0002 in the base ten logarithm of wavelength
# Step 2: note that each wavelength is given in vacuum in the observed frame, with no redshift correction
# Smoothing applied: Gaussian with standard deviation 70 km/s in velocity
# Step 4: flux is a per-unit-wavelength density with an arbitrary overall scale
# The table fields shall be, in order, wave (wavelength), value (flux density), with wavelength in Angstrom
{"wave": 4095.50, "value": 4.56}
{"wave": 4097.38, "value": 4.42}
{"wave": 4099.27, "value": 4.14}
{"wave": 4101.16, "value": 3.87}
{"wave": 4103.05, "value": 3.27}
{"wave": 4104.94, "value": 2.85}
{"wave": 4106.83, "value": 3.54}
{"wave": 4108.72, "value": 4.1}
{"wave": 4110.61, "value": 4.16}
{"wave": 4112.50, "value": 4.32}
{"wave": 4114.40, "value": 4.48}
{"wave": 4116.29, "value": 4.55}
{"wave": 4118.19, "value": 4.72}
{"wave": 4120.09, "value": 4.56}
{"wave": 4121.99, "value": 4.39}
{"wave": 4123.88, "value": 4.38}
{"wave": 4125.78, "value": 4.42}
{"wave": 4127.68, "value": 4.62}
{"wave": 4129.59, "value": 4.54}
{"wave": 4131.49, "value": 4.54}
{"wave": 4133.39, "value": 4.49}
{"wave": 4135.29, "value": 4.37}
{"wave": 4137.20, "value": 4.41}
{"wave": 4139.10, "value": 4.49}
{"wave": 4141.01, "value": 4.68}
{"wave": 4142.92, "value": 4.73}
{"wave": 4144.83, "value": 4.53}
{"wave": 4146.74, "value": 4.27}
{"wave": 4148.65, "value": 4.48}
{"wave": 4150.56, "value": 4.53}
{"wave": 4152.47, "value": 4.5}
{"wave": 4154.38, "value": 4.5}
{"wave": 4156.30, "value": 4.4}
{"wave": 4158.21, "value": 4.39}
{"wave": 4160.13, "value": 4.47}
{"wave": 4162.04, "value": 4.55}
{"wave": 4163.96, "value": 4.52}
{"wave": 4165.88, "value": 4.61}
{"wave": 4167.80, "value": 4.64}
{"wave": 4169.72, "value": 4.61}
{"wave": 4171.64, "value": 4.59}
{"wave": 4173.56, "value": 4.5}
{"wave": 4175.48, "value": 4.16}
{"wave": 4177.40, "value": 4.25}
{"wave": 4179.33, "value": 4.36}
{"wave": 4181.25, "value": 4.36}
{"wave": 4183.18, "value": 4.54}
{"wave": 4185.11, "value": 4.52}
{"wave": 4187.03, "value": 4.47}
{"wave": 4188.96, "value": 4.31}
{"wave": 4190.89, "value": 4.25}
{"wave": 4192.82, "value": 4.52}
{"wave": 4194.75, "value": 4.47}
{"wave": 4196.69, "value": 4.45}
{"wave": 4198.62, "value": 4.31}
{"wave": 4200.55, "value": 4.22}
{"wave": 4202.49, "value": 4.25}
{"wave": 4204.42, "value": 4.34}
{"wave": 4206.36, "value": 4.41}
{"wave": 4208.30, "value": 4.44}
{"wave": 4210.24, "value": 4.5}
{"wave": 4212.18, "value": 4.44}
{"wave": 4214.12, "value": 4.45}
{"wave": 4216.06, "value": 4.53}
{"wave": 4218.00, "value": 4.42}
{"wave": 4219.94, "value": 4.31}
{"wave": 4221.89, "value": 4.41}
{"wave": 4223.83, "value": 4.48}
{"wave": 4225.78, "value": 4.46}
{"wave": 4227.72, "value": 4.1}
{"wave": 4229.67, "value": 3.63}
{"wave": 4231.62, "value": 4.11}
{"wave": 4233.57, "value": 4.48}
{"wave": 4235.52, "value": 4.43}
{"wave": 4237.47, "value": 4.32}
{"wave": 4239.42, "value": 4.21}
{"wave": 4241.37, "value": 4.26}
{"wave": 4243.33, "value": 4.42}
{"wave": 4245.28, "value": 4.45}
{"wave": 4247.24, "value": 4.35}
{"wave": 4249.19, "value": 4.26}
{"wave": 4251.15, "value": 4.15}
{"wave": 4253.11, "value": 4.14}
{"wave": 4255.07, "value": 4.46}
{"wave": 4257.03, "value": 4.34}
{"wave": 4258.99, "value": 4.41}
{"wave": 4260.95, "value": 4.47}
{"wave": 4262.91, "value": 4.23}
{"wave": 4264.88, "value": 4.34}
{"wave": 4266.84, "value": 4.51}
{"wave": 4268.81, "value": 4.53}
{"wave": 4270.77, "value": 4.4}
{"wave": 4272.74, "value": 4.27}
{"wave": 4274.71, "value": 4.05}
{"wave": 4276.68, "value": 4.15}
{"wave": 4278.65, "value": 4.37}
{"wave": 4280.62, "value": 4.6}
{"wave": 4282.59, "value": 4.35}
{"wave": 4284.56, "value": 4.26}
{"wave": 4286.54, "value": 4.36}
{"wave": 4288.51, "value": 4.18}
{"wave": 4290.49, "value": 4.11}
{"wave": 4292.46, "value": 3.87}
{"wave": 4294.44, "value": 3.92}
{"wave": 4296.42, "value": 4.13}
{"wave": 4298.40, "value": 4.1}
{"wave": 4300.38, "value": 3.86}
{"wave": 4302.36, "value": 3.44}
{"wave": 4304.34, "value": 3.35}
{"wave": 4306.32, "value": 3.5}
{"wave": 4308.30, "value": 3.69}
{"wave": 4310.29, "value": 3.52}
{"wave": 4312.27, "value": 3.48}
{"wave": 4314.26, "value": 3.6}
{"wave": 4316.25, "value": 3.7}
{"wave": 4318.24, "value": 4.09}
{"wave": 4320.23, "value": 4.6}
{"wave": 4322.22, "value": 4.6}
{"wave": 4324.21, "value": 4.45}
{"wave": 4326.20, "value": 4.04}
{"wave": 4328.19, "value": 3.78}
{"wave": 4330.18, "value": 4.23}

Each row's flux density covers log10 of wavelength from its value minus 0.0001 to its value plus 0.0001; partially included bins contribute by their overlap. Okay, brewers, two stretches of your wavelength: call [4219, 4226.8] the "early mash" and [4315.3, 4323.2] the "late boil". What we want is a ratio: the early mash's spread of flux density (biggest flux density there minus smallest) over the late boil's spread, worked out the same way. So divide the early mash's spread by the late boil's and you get 0.19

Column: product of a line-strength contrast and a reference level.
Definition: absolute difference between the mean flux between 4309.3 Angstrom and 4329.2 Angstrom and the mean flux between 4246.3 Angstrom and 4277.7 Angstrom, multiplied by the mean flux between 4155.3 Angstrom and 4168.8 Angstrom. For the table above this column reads 1.5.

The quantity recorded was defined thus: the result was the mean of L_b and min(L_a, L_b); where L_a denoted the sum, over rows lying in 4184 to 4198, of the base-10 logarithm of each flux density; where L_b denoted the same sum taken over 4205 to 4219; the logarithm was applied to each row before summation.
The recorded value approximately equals 4.53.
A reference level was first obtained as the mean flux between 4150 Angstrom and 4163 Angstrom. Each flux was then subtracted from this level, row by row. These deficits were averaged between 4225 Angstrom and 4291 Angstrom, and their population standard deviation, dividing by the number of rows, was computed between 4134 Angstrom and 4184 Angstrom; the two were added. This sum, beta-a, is 0.31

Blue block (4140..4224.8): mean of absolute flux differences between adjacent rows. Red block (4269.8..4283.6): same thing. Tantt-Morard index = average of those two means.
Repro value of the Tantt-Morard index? 0.140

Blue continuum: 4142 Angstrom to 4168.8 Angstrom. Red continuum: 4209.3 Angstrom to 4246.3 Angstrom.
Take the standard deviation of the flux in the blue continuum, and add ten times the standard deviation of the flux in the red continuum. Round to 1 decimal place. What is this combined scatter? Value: 2.2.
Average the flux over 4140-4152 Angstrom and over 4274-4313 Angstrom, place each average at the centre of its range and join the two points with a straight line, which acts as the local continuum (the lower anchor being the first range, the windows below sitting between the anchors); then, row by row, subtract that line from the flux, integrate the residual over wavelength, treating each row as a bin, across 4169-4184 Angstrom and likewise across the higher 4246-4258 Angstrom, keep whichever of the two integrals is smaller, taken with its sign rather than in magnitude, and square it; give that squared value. 0.0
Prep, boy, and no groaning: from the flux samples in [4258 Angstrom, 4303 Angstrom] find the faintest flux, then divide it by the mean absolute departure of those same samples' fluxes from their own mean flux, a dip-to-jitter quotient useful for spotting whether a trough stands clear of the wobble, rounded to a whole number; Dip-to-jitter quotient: 17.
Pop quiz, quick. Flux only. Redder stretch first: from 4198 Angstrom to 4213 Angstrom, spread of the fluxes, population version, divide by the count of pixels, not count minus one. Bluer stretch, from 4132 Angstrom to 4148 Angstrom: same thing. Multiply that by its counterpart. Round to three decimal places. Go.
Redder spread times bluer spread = 0.013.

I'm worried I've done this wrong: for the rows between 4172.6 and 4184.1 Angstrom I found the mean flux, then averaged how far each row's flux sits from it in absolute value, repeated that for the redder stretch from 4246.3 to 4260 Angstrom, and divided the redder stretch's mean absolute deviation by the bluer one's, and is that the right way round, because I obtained 1.0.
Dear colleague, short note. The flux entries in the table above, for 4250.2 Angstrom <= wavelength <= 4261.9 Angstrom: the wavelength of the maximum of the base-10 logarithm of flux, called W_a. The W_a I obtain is 4260.95 Angstrom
